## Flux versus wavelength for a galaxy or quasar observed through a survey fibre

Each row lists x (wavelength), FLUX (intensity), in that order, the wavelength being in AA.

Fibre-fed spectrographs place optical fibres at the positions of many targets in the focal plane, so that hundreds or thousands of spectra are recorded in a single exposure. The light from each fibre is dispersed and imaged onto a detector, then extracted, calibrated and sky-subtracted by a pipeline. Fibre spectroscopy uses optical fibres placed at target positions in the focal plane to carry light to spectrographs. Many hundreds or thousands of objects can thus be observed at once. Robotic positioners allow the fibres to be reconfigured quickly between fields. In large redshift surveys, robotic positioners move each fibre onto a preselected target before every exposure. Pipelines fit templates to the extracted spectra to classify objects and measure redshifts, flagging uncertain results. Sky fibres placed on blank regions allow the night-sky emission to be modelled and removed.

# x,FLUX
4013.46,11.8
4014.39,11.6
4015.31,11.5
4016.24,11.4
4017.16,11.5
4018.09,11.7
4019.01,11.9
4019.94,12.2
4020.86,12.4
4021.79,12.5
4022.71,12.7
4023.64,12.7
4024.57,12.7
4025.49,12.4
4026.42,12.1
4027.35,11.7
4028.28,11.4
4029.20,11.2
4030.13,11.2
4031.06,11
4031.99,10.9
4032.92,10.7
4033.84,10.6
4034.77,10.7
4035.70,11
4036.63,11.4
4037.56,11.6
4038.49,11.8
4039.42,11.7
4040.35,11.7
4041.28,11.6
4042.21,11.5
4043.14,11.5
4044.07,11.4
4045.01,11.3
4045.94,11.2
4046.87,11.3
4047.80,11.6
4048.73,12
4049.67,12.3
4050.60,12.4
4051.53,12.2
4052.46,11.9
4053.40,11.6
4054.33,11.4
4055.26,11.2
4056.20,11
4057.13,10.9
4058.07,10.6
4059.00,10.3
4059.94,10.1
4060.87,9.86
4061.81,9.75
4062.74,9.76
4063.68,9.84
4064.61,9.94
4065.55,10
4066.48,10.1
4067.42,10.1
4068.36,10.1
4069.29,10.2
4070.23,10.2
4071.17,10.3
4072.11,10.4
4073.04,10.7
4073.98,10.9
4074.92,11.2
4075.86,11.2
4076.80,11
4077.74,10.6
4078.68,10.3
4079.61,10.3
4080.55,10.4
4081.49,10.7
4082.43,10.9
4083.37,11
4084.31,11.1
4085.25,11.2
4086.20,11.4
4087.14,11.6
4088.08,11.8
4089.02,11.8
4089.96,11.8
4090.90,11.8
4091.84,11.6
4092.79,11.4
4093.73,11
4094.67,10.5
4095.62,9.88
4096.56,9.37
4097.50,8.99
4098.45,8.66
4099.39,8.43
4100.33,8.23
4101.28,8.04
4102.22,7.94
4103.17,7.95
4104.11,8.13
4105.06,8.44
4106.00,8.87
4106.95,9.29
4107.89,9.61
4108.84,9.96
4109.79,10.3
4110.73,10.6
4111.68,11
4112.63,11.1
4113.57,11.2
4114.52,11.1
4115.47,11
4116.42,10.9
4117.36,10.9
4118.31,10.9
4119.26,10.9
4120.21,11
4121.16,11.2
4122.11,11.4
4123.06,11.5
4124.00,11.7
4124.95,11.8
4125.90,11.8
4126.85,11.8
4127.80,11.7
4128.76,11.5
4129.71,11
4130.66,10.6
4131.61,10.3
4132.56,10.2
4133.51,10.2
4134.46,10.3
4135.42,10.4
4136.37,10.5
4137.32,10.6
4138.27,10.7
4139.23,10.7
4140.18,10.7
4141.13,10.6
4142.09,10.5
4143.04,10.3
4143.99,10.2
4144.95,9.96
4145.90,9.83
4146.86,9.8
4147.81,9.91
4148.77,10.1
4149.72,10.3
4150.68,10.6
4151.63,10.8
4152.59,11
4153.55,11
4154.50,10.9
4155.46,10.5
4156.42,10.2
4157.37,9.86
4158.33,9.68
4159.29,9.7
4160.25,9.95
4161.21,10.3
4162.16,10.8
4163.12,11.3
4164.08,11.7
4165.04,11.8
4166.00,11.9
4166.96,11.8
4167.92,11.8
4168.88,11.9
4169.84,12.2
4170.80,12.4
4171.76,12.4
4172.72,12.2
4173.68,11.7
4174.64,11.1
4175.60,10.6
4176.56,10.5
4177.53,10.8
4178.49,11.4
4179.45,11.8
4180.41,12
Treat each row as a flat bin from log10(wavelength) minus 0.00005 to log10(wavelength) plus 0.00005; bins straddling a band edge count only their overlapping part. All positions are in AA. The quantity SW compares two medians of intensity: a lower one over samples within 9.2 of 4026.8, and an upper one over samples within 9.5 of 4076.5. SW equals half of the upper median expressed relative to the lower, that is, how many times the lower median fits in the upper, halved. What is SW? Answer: 0.455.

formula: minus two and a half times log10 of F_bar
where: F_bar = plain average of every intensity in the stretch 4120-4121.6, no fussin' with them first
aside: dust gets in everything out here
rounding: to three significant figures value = -2.61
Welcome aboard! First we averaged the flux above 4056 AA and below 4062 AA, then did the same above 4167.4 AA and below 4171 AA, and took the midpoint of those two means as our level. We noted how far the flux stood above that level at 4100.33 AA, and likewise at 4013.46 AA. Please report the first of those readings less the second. -3.6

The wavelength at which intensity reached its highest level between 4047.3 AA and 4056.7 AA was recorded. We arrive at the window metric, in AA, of 4050.60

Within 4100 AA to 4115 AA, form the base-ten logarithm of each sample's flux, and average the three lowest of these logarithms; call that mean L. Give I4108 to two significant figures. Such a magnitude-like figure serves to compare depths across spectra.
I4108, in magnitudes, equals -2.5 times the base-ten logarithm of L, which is 0.11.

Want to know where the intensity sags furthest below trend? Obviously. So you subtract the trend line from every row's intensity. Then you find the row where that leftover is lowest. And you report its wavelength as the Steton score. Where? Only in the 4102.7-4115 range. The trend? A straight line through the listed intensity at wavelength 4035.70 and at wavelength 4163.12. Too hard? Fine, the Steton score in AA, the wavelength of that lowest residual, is 4103.17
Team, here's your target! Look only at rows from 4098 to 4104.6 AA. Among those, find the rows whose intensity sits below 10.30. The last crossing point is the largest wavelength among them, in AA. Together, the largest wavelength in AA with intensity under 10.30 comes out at 4104.11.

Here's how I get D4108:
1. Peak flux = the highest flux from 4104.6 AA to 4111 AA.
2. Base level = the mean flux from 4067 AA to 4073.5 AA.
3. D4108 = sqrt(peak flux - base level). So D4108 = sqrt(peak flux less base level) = 0.56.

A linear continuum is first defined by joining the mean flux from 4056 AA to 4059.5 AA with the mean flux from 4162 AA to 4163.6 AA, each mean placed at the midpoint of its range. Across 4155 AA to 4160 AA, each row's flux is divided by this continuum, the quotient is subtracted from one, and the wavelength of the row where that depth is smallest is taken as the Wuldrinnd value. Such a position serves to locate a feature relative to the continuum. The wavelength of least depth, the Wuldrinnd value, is 4155.46 AA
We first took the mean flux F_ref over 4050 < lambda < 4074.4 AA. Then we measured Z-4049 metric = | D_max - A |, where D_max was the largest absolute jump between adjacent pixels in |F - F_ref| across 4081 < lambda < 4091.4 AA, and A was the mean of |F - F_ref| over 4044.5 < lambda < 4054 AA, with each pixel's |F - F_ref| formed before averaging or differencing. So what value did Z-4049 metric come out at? 1.0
